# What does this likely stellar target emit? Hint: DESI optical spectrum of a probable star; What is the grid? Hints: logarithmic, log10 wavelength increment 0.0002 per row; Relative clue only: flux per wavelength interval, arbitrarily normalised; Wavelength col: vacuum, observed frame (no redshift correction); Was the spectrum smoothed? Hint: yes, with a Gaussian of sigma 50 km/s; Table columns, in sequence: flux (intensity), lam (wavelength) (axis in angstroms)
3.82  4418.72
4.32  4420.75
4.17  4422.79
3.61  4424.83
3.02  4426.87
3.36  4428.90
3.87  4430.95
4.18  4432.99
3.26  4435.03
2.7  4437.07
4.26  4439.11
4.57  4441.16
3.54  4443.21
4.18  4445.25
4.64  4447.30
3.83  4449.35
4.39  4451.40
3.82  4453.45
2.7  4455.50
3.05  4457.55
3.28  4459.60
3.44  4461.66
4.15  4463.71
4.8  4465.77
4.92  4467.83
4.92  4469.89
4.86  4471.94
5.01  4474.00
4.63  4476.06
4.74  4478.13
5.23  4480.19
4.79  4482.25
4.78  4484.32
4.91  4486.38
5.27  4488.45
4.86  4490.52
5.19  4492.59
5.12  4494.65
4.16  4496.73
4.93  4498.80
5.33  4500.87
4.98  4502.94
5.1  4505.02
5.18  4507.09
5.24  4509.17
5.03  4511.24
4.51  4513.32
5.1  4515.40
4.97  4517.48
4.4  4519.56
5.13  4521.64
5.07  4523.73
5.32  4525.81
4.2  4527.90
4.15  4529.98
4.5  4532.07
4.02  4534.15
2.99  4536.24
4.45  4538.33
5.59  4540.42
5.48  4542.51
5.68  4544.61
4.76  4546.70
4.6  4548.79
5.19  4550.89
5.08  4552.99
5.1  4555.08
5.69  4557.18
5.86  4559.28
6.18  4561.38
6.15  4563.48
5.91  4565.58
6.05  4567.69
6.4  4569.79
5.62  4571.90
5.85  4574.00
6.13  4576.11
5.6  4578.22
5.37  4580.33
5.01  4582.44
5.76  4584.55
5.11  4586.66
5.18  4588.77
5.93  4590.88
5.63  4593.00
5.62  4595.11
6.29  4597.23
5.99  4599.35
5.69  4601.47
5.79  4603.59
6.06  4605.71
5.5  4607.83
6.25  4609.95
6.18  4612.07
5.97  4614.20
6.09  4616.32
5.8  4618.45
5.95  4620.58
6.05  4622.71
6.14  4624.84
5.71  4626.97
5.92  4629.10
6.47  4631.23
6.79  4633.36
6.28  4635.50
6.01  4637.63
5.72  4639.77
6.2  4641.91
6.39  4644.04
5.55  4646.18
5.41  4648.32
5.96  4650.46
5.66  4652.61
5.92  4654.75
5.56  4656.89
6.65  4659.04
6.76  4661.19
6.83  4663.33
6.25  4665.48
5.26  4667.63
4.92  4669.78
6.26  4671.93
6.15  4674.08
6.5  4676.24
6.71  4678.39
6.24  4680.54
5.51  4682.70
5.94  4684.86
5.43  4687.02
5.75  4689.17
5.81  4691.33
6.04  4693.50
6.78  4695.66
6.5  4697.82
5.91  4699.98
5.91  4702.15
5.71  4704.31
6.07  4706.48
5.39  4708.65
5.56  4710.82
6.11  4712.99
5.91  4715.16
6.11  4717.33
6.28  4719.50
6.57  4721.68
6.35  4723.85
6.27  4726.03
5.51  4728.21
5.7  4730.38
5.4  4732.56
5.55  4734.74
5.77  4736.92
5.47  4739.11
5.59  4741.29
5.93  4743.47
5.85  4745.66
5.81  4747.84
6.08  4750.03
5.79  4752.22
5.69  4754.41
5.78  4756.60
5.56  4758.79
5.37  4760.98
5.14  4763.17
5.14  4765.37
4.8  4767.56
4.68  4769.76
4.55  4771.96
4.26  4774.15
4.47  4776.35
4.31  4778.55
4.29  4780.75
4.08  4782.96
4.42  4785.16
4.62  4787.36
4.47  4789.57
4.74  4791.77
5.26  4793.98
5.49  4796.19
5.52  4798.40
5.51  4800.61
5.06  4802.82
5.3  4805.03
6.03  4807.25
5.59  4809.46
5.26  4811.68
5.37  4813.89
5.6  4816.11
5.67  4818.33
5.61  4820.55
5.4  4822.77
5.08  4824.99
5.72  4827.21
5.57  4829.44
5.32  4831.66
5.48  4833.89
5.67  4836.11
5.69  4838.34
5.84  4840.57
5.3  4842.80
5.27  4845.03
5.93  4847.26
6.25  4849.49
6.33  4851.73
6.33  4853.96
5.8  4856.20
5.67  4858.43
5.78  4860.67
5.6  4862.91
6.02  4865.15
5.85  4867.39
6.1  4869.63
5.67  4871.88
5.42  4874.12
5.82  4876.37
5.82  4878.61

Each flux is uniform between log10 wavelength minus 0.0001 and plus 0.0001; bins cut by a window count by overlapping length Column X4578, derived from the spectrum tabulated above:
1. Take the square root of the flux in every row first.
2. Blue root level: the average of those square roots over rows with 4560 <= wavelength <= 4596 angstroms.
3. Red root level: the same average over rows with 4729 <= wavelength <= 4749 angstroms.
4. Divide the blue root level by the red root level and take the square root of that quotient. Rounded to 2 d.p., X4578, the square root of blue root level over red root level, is 1.00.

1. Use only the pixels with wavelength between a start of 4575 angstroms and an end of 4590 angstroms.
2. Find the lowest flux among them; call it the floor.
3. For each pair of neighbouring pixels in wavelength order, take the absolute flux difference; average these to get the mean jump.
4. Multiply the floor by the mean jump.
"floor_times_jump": 2.16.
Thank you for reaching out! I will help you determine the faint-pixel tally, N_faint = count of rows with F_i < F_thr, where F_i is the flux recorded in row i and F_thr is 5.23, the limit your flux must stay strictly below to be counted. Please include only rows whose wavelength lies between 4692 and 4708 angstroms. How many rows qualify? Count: 0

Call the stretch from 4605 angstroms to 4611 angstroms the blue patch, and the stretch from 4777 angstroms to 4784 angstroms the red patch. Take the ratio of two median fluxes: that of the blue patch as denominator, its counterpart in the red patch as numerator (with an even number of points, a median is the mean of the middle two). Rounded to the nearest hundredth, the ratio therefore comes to 0.71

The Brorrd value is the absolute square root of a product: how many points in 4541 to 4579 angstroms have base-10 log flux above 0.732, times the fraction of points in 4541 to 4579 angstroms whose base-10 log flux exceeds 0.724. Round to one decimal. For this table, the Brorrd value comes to 3.1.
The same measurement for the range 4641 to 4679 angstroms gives 3.8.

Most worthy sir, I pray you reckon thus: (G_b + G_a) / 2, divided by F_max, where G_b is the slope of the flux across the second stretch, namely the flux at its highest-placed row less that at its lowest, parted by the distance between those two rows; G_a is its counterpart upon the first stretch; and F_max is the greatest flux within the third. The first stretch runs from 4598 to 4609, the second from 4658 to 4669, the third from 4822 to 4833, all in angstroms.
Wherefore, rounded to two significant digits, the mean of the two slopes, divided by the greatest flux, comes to -0.019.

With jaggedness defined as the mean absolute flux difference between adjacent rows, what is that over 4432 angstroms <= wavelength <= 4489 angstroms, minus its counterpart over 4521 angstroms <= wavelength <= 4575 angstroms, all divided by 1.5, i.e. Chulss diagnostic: 0.028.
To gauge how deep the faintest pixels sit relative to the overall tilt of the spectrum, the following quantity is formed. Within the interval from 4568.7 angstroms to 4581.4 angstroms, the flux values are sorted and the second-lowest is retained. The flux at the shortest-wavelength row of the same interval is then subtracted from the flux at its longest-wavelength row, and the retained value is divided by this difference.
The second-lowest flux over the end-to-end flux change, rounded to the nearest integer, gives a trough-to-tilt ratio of -5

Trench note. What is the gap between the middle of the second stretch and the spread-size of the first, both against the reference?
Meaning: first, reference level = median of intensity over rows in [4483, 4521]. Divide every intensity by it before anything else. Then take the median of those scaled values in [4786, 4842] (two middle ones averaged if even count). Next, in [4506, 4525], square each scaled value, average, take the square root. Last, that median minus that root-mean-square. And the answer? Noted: 0.10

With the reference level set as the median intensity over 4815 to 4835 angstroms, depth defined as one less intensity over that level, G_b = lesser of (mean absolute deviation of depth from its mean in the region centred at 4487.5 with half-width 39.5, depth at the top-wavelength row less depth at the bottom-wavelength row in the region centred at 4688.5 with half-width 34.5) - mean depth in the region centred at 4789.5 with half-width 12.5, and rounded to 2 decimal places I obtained -0.26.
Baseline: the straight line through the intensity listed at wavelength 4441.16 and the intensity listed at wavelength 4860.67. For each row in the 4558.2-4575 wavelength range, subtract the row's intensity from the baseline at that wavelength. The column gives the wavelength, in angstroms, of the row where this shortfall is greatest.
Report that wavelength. 4571.90 angstroms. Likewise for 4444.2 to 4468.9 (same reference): 4455.50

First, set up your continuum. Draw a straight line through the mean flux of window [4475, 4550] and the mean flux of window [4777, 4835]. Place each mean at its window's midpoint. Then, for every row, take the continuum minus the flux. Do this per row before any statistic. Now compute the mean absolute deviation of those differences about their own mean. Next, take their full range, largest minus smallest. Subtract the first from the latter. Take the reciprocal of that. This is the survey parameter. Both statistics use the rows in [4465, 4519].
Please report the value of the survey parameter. 1.0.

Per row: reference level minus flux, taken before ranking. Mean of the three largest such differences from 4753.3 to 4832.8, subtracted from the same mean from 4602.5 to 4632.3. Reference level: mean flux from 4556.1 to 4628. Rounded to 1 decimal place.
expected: -1.5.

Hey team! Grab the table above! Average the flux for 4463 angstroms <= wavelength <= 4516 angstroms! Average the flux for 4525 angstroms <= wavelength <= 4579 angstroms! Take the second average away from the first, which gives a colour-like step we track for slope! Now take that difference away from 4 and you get 4.3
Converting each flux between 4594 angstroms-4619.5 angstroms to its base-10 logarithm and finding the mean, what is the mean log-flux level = 0.773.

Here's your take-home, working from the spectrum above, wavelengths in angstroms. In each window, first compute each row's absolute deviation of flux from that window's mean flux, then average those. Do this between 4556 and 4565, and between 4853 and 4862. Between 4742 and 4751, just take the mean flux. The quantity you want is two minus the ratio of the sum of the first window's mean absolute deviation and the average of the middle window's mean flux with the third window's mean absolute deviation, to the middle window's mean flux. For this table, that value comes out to 1.45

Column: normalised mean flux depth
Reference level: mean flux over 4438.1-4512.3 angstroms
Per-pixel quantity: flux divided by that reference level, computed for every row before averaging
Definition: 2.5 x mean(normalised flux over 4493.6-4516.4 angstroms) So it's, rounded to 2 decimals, 2.73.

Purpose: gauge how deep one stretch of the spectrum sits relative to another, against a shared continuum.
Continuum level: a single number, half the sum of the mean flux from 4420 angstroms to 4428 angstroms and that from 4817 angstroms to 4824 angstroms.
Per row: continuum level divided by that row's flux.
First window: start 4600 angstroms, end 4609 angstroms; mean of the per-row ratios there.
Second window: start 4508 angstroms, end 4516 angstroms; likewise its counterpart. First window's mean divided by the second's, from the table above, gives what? 0.86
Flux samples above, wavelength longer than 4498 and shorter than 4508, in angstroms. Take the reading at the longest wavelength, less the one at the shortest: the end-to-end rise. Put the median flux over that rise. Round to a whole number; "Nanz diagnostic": 20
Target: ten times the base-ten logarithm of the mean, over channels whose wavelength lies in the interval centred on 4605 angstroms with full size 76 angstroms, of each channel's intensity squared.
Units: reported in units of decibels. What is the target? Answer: 15.4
